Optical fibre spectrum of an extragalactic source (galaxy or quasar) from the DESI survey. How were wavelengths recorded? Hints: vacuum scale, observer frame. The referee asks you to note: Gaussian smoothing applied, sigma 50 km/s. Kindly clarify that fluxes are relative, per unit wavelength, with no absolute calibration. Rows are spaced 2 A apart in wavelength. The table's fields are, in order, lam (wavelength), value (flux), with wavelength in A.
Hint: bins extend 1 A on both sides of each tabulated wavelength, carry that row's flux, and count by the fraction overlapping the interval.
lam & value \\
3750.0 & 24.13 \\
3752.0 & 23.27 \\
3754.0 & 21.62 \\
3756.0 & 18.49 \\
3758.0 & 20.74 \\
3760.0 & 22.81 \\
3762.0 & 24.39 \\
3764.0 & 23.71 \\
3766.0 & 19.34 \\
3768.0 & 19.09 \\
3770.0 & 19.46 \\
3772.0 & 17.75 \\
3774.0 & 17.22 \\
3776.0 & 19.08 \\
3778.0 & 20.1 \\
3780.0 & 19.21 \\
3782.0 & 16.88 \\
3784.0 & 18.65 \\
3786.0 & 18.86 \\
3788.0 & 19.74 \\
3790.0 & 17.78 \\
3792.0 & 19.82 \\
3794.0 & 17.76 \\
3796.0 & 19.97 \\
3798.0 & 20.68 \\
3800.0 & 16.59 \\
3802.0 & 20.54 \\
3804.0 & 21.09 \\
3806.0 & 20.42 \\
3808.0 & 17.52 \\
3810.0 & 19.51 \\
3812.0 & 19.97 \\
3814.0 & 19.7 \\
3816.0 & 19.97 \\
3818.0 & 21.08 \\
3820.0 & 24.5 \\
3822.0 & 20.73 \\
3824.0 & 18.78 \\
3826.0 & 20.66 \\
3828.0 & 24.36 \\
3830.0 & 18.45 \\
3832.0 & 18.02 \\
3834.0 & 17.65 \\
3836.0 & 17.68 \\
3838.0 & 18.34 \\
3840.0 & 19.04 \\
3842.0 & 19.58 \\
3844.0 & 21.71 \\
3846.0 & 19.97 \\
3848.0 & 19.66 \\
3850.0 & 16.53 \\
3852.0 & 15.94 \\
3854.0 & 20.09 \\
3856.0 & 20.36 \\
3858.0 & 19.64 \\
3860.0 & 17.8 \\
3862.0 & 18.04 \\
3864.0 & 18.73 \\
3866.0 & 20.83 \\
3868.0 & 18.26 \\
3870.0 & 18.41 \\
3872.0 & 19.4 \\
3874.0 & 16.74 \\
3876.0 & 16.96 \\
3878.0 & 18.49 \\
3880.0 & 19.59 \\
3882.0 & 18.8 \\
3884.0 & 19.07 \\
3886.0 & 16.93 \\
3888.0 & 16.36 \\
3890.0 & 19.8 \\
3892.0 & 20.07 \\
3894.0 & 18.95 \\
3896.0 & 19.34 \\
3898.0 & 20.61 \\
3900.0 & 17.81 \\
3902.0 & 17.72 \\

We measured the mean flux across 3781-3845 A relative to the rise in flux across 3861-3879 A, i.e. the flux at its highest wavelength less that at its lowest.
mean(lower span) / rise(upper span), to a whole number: 43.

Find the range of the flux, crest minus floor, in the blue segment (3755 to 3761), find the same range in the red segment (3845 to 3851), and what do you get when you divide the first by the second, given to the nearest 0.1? 1.3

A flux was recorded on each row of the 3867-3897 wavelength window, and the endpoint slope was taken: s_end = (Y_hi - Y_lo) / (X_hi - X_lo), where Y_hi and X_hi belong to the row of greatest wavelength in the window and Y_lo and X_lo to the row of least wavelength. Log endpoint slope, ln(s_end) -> -3.3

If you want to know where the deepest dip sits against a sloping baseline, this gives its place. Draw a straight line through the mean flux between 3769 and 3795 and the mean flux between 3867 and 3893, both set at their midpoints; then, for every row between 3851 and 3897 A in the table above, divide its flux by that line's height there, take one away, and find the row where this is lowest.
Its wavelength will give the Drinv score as 3852.0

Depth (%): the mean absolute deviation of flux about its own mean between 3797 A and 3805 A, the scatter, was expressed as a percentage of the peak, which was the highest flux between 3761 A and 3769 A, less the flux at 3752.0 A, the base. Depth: 140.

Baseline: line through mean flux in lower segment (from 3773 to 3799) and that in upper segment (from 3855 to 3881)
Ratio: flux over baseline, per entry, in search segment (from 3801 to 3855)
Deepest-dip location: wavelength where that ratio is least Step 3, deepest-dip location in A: 3852.0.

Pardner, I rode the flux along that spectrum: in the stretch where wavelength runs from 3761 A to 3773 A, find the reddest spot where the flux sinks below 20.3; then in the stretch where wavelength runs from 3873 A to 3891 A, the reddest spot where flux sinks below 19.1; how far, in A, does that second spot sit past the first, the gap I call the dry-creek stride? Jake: 116 A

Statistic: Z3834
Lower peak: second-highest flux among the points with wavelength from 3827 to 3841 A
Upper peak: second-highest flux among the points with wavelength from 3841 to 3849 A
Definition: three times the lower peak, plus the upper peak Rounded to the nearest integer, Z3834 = 77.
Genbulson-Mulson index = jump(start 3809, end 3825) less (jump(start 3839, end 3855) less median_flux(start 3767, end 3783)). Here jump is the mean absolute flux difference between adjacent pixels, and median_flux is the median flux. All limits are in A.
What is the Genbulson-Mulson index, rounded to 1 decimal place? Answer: 18.9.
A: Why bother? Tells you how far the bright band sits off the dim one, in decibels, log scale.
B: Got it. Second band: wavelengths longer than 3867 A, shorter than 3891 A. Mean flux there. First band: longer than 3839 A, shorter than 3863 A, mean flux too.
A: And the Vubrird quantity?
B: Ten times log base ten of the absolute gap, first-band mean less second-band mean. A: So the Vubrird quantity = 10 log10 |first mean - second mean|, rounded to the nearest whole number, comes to -1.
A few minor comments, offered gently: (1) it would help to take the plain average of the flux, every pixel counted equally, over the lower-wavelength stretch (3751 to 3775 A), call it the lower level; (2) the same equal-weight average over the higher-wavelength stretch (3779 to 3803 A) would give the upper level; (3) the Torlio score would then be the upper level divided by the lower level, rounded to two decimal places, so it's 0.91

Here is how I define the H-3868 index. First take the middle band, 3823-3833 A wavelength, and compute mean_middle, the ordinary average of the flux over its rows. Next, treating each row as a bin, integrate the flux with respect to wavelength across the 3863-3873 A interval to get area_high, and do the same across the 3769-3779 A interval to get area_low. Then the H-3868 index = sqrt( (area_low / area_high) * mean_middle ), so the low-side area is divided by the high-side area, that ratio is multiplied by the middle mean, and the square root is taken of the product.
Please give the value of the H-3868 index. 4.43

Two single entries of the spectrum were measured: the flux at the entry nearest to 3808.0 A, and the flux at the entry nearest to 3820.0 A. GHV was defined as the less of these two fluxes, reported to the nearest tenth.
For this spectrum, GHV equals 17.5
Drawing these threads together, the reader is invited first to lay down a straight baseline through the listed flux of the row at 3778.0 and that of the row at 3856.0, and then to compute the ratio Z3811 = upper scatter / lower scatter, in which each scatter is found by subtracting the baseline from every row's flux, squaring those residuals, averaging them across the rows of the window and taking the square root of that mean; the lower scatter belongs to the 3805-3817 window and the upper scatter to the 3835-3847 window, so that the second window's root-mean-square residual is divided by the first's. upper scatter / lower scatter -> 1.35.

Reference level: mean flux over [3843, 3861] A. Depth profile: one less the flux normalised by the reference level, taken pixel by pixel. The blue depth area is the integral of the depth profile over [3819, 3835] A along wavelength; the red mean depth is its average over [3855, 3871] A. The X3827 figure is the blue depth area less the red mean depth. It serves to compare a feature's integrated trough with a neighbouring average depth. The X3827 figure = -1.1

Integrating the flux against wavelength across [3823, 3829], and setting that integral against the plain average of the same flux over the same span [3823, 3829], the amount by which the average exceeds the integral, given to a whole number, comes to -106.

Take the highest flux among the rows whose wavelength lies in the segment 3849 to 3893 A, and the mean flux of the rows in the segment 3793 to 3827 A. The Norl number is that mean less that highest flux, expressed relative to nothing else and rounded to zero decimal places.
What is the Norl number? -1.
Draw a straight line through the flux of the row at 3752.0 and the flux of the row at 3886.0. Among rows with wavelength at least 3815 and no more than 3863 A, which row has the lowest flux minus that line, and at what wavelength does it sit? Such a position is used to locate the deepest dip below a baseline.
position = 3852.0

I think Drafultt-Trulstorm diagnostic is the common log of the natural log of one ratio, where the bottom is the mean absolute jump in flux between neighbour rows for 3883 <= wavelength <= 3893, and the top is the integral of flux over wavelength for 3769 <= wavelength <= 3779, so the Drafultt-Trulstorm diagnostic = 0.68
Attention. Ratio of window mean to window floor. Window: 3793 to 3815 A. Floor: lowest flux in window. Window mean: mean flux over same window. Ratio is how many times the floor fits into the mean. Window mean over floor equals 1.17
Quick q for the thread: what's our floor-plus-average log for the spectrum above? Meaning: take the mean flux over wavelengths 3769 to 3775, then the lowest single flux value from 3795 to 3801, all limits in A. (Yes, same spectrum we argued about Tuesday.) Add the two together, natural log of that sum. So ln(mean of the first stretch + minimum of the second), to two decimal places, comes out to 3.55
